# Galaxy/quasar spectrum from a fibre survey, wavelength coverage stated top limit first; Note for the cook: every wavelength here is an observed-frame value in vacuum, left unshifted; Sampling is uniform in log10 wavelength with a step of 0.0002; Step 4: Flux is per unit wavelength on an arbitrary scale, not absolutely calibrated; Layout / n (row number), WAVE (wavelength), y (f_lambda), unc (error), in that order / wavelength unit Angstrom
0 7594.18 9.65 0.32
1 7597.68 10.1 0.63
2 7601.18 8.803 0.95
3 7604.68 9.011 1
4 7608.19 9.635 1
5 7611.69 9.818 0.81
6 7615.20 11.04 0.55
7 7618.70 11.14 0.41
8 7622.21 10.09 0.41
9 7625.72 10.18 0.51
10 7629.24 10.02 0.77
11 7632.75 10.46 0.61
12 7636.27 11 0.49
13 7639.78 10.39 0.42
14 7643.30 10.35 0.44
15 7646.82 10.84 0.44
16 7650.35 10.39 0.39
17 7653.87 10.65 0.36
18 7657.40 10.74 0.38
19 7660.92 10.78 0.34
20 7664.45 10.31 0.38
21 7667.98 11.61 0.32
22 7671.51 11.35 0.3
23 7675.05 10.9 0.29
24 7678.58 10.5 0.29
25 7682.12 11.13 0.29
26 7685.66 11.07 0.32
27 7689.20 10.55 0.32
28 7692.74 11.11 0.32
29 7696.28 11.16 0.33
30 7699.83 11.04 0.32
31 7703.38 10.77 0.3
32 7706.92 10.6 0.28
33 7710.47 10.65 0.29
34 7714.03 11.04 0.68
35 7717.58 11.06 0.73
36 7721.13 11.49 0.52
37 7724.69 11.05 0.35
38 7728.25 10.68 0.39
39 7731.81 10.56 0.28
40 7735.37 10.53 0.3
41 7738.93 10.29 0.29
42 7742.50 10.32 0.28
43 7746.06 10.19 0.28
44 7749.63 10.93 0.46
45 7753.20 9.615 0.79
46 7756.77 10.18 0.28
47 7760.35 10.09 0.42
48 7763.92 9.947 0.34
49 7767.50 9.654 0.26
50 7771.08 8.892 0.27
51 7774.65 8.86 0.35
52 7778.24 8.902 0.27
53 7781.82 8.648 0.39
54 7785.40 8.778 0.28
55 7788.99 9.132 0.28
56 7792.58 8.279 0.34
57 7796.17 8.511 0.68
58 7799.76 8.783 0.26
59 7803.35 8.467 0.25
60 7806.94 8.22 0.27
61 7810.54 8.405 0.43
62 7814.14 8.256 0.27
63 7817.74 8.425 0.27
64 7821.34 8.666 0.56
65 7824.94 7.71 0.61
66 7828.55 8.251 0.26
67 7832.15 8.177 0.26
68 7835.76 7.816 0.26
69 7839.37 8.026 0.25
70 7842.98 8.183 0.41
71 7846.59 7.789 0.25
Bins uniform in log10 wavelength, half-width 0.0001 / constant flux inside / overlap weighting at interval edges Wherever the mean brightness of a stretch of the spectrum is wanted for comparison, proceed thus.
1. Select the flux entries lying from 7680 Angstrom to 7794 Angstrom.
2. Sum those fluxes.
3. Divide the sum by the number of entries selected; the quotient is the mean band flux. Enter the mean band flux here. 10.2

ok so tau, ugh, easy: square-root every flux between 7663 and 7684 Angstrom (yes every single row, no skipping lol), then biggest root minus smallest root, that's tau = 0.20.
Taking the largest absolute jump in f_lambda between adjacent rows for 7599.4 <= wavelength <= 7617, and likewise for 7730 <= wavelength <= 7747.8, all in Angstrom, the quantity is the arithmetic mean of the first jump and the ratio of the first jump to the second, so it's 3.2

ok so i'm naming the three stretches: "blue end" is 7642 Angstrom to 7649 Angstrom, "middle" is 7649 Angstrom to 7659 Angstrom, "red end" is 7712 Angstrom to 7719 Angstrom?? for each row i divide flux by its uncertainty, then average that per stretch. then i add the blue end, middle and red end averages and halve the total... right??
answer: 34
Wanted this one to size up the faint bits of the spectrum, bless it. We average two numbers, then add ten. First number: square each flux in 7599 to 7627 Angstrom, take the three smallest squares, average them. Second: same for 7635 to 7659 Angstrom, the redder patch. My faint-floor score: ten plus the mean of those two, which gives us 106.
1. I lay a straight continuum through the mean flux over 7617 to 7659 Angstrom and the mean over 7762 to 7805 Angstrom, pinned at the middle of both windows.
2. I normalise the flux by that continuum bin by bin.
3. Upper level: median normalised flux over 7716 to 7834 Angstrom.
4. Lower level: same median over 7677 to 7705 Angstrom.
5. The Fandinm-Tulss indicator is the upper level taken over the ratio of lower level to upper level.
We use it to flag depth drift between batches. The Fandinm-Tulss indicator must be 0.94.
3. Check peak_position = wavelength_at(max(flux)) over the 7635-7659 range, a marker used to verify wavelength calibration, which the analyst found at 7636.27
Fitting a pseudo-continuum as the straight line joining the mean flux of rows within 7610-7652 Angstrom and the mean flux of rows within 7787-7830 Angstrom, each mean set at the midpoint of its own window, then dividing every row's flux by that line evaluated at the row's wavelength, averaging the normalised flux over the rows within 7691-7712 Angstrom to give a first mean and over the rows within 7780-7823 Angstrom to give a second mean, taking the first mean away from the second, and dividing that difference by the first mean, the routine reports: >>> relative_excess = -0.11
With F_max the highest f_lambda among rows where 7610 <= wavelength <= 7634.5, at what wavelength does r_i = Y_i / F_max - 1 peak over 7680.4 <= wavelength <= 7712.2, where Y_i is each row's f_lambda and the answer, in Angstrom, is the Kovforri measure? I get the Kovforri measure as 7696.28 Angstrom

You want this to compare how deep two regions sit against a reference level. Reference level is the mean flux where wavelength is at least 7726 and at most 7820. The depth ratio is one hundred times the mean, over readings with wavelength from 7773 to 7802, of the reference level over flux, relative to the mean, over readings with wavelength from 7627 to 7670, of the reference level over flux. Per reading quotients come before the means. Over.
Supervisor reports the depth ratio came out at 122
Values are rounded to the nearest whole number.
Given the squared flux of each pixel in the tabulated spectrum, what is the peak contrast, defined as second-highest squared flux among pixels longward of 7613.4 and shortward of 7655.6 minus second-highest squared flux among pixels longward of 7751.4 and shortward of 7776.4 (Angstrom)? 20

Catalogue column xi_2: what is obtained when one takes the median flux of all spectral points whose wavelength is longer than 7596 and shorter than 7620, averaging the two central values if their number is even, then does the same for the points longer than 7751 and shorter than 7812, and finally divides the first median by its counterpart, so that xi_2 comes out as 1.11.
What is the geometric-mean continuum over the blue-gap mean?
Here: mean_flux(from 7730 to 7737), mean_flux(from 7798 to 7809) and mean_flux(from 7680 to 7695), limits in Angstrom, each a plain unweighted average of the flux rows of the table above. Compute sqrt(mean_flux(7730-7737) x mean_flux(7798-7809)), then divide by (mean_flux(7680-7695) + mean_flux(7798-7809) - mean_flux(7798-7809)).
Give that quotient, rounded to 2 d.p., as 0.86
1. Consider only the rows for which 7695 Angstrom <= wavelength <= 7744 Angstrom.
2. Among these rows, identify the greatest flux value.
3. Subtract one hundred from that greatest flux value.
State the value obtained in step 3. -88.5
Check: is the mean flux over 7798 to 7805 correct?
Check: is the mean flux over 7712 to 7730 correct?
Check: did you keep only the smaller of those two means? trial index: 8.6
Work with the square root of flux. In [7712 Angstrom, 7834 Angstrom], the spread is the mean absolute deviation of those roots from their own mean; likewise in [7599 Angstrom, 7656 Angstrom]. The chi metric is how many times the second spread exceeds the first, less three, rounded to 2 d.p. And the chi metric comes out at -2.49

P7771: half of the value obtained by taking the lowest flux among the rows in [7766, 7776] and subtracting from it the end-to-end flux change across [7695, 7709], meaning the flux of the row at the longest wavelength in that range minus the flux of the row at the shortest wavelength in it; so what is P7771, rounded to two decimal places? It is 4.71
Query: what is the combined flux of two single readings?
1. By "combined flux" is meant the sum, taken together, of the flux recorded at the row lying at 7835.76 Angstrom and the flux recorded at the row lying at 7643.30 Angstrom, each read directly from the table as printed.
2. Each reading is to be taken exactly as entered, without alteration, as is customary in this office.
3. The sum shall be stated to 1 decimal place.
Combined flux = 18.2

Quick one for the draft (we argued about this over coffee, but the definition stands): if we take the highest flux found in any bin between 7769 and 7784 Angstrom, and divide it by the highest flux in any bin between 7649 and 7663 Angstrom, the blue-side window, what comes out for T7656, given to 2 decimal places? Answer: 0.83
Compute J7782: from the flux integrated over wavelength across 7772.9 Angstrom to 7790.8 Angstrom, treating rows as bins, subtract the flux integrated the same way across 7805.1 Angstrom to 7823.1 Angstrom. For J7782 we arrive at 8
